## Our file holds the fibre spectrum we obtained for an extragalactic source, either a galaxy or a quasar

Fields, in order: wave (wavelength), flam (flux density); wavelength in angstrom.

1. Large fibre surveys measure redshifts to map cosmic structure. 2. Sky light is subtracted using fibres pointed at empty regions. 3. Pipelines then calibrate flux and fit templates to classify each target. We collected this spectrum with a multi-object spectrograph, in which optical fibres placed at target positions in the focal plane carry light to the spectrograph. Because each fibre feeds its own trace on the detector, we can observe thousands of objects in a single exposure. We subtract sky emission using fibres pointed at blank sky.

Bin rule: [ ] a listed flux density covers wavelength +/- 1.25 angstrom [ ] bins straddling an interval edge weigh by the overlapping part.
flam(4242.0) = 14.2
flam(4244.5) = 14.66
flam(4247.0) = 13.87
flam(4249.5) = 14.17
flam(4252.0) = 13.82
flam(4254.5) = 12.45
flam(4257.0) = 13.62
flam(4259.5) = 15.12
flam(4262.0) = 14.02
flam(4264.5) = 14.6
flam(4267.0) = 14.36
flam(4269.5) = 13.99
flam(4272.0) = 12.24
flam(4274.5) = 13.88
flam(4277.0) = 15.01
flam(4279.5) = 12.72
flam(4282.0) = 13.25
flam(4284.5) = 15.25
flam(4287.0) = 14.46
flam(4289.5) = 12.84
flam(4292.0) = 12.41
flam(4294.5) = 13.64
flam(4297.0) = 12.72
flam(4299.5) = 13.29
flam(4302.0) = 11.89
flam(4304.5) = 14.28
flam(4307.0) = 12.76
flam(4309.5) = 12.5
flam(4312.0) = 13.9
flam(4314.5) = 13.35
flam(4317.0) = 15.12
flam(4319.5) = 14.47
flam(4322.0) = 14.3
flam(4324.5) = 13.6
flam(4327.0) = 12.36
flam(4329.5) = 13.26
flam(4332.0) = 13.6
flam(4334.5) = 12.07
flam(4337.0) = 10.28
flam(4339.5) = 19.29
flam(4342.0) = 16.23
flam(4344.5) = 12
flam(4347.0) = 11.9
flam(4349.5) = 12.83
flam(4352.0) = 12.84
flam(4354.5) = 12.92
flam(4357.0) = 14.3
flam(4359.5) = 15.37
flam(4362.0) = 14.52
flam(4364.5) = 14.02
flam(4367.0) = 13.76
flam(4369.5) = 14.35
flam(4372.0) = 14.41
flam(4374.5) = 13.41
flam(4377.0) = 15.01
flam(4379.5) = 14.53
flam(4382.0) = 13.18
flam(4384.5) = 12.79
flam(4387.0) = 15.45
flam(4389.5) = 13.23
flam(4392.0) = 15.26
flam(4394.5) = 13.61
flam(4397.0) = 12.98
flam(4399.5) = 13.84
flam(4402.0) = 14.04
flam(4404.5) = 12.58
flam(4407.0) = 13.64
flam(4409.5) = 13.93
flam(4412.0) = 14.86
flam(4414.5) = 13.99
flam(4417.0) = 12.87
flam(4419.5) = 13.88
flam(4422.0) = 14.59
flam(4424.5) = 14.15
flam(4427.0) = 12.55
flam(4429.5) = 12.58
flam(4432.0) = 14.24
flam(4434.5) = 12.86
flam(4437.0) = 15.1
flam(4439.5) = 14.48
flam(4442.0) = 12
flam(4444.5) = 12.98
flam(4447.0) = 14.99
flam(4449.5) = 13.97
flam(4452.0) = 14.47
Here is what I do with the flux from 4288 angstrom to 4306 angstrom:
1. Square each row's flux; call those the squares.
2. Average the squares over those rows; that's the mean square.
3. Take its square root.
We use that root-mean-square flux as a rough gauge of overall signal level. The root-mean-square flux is 13.0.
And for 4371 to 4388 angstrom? 14.1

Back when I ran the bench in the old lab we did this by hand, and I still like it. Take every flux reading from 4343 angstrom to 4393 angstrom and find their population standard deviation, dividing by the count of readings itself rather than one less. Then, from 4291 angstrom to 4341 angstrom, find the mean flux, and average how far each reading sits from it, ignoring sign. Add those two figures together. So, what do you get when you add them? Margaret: 2.16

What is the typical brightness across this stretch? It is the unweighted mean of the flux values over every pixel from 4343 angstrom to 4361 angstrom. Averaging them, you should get 13.2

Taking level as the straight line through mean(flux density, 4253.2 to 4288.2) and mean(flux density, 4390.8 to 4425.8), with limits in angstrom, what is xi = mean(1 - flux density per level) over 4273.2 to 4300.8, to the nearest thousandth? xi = 0.024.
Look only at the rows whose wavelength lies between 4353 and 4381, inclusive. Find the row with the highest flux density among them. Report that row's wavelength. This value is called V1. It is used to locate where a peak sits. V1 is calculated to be 4359.5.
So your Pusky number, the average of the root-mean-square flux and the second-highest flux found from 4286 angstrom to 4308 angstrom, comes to 13.7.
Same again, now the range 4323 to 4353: 14.9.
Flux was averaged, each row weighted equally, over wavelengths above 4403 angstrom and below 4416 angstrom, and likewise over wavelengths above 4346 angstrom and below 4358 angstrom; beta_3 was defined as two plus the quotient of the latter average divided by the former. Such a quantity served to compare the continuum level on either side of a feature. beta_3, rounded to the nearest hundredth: 2.94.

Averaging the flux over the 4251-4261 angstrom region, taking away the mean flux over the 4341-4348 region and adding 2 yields 2.4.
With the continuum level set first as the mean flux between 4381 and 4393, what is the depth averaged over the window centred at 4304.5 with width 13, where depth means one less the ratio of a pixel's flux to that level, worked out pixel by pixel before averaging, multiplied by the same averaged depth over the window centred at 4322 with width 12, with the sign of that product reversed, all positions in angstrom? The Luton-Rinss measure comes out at 0.000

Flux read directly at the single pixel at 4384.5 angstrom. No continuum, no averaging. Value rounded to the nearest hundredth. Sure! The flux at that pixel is 12.79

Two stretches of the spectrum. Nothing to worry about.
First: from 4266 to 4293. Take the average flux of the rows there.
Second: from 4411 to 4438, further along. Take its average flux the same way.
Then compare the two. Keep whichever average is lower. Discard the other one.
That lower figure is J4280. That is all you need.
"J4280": 13.7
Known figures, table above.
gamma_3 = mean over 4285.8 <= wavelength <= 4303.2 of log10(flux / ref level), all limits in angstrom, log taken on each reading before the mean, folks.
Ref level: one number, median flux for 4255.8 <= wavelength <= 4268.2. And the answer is -0.043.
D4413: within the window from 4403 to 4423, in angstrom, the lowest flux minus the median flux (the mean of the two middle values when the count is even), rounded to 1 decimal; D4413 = -1.3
